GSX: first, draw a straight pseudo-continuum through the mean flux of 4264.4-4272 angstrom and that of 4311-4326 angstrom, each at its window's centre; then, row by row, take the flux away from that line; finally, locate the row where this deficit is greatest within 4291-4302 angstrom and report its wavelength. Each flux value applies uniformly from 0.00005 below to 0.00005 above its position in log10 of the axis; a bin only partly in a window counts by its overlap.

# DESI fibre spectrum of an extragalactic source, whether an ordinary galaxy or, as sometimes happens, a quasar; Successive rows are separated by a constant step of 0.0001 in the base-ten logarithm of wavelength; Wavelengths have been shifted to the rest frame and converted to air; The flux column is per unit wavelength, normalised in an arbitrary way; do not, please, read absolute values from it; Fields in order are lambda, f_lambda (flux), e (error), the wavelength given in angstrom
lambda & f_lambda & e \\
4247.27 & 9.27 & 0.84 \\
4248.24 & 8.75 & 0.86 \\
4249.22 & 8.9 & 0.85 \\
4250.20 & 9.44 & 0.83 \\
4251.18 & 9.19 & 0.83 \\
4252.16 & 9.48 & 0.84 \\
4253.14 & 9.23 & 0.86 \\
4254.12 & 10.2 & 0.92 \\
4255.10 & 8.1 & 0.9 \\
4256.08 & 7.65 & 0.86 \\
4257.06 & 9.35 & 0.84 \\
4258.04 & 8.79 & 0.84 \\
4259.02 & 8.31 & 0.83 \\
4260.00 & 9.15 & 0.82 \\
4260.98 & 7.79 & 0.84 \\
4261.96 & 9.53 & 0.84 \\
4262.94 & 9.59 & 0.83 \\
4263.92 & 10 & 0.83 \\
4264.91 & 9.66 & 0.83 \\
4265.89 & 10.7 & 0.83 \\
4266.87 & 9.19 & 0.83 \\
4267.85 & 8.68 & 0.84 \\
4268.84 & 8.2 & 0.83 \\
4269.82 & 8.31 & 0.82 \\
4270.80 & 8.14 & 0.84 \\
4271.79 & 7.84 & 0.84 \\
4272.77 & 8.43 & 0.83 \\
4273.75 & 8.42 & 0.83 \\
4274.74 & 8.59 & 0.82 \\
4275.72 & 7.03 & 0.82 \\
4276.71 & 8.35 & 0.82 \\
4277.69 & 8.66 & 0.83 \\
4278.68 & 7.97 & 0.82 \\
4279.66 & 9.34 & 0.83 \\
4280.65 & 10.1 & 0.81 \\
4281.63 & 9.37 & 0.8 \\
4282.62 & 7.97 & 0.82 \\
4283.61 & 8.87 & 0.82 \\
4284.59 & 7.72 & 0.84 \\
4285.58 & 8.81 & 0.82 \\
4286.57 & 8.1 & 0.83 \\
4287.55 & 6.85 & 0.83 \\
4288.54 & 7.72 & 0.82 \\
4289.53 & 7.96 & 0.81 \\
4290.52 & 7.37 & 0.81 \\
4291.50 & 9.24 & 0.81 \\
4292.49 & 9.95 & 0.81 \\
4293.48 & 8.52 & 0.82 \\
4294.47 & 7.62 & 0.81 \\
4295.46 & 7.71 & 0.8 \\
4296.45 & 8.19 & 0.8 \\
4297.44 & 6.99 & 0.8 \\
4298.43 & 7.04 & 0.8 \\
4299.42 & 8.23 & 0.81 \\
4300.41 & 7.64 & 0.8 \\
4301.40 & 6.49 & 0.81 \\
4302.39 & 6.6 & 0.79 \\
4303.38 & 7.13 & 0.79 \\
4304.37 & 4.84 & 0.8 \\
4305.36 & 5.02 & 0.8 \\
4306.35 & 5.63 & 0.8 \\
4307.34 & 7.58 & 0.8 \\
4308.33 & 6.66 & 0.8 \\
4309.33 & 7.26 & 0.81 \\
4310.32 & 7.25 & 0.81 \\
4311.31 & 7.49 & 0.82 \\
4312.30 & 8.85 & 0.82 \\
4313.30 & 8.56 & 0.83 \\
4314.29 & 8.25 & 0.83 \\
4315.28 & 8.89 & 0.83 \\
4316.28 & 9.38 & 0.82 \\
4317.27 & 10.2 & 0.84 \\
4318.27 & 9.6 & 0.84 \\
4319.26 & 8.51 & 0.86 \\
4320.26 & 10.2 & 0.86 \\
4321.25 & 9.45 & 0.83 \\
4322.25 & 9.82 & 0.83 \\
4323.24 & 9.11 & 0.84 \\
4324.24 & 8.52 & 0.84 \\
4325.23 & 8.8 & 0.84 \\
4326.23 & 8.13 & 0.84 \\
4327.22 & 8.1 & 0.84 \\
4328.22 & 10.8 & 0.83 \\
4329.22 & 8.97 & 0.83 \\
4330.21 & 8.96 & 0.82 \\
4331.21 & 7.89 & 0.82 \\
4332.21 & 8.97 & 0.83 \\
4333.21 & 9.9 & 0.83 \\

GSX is 4301.40 angstrom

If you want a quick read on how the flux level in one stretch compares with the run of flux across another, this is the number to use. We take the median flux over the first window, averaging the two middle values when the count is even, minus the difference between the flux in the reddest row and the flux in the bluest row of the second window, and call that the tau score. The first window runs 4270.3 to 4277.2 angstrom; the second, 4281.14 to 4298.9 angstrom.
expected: 10.7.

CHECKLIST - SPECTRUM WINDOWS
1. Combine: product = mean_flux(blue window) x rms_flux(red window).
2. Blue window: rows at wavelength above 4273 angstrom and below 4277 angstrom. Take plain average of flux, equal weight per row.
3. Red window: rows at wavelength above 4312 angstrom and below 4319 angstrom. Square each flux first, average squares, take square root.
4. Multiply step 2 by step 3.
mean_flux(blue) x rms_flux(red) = 73.9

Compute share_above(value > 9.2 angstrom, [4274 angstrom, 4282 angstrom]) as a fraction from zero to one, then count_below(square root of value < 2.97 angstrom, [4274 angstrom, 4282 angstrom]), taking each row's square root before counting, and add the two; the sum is 5.4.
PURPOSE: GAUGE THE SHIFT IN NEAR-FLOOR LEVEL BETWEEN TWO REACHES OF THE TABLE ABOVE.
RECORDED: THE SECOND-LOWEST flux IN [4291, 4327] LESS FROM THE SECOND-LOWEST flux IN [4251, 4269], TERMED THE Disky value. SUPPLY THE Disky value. 2.8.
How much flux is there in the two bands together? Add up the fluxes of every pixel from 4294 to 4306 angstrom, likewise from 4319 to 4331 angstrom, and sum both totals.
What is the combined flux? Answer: 193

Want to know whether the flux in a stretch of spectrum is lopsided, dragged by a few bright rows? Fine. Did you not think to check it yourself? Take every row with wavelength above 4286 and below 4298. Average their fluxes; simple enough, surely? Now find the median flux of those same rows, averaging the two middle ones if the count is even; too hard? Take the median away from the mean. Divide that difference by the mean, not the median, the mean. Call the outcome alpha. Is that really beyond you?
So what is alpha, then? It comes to 0.022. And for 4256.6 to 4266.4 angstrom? -0.016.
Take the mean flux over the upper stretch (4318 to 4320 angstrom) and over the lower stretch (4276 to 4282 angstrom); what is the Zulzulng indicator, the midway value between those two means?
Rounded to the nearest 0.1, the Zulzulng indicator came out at 9.0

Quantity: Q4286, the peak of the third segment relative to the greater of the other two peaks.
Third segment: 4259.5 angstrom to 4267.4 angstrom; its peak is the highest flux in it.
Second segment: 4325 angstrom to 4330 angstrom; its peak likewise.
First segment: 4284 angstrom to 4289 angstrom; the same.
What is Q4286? 0.99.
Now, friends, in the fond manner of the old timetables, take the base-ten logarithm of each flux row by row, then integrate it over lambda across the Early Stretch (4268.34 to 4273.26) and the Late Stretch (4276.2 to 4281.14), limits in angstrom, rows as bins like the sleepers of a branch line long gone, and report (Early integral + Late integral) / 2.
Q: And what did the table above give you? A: 4.58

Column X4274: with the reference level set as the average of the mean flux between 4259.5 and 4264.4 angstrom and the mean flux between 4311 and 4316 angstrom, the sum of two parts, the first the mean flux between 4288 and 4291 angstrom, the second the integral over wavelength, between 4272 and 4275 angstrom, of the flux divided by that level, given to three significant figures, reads 10.5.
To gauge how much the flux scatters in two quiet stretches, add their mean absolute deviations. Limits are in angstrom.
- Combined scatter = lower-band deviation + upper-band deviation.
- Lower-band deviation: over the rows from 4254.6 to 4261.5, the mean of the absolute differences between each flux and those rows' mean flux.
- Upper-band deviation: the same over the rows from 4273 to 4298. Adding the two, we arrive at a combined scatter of 1.25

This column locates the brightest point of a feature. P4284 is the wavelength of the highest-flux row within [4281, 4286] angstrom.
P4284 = 4281.63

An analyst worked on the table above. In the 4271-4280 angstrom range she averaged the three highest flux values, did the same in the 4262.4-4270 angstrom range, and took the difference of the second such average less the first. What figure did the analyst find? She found 1.3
